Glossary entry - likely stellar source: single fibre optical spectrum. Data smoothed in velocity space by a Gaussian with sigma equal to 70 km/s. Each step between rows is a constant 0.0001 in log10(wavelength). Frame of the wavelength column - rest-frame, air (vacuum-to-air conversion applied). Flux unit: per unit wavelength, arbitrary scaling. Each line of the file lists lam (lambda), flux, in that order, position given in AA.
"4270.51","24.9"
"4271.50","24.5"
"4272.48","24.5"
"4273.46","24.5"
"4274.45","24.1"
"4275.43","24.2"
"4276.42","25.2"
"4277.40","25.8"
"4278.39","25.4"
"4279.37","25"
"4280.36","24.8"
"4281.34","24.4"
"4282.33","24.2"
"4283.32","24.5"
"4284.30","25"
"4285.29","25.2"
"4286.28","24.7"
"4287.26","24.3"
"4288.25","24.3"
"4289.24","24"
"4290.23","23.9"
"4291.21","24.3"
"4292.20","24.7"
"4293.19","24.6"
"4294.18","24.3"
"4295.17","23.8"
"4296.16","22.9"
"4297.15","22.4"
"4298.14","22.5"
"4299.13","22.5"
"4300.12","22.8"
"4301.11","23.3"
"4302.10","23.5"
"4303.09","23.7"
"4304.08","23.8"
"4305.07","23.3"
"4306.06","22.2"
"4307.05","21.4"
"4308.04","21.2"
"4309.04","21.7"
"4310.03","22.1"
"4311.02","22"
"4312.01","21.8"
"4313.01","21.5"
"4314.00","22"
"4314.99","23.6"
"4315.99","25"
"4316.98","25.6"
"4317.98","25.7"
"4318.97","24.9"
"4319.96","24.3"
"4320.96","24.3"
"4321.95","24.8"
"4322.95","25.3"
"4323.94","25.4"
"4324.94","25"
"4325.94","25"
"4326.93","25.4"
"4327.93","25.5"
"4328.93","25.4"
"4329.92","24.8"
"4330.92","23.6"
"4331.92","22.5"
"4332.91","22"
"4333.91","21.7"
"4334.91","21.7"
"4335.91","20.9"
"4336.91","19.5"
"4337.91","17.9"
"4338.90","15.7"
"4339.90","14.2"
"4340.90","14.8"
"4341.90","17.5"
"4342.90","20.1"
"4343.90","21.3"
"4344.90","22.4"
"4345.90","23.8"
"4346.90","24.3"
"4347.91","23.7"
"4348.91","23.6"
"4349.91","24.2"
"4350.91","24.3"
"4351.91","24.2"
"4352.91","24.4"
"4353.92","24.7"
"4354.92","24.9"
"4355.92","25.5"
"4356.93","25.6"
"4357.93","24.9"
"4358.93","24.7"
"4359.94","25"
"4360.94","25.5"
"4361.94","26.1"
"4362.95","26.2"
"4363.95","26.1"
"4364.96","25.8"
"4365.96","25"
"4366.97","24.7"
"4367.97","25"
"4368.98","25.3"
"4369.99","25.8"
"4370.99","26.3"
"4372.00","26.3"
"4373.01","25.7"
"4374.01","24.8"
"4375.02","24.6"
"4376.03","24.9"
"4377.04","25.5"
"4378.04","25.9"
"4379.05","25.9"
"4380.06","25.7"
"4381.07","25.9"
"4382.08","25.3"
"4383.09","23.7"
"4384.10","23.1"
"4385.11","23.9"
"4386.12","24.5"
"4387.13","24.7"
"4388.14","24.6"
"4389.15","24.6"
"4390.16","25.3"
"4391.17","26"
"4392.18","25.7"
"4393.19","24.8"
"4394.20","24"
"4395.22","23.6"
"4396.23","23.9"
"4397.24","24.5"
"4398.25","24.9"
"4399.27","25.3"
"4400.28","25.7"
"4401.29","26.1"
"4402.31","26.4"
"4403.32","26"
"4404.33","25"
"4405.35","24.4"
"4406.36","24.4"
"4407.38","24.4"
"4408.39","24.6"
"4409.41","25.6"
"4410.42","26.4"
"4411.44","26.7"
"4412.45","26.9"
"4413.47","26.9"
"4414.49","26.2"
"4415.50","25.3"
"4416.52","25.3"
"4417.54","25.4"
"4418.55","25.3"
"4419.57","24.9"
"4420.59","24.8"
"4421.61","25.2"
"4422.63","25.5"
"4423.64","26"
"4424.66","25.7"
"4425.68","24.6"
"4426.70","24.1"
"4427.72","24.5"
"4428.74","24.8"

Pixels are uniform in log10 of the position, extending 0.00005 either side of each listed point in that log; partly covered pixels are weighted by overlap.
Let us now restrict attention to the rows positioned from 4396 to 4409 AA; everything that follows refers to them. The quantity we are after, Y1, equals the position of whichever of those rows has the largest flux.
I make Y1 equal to 4402.31 AA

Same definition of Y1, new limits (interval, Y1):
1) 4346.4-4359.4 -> 4356.93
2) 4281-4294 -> 4285.29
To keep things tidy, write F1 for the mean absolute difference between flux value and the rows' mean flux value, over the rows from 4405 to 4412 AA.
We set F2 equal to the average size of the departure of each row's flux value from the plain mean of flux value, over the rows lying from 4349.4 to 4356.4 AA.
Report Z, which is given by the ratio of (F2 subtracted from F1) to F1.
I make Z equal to 0.6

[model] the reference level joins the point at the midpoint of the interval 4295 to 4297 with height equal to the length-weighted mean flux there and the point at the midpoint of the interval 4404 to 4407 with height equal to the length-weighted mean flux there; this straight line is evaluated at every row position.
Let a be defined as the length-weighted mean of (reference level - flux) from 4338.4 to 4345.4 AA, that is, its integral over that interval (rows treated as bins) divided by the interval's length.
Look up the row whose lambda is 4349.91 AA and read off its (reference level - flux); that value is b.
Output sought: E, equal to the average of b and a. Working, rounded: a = 5.7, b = -0.4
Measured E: 2.6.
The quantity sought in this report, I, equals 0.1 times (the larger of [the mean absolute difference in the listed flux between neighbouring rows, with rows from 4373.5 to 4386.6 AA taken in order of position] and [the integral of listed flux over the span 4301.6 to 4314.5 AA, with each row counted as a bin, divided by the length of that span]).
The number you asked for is 2.23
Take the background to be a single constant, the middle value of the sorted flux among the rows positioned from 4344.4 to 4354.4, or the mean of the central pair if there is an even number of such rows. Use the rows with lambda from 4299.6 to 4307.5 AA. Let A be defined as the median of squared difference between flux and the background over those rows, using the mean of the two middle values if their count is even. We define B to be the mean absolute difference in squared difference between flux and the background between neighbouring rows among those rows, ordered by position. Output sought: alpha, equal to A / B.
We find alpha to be 0.6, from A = 0.81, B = 1.4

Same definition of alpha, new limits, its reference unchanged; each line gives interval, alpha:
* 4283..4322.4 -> 0.7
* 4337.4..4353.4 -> 0.2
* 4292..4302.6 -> 1.3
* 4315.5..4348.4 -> 0.3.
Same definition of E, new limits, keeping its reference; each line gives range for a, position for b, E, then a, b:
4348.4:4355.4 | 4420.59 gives -0.3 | -0.5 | -0.1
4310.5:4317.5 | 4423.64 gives -0.5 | 0.3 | -1.3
